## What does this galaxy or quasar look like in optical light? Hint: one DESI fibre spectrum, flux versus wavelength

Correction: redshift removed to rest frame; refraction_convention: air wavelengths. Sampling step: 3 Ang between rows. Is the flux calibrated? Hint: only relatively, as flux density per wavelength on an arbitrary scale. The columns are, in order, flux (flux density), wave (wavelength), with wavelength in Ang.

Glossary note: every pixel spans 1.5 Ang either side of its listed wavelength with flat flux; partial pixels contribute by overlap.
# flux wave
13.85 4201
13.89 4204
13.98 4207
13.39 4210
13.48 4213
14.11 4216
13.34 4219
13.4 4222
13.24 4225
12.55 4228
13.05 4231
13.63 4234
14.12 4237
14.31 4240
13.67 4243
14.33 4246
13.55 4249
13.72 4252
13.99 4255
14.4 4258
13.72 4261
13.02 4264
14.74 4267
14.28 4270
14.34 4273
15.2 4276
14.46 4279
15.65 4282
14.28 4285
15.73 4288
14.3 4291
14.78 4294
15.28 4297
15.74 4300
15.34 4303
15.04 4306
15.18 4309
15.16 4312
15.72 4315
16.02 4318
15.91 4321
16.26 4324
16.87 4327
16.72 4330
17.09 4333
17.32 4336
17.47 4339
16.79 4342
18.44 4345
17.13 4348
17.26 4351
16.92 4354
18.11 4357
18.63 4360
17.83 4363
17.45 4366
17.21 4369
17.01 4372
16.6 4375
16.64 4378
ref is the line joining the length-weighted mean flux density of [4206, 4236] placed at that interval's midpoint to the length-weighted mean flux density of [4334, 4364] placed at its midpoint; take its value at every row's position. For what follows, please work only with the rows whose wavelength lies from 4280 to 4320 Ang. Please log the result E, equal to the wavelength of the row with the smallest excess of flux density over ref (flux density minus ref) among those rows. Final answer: 4291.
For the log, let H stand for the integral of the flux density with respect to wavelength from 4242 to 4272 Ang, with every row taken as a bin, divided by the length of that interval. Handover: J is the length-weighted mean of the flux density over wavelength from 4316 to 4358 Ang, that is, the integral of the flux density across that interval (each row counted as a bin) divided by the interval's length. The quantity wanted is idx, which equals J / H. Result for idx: 1.2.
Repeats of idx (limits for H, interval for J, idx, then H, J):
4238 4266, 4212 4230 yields 1.0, 13.9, 13.3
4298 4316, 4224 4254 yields 0.9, 15.4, 13.6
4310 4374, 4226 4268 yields 0.8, 17.0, 13.8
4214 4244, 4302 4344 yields 1.2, 13.5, 16.2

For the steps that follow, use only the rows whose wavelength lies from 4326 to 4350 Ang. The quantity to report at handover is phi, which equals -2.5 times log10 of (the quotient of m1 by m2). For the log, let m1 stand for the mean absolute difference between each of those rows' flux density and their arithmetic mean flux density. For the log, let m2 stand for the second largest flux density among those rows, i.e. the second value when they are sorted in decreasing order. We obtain 4.14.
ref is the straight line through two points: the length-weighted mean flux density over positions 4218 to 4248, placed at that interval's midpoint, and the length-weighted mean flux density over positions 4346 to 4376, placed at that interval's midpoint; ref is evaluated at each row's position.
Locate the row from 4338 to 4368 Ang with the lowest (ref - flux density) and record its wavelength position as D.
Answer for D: 4345 Ang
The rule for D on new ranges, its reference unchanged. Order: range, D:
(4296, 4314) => 4300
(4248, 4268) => 4267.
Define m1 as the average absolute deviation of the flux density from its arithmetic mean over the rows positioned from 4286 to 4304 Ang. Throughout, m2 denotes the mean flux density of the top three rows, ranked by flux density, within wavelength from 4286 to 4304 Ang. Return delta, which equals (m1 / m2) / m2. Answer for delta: 0.0018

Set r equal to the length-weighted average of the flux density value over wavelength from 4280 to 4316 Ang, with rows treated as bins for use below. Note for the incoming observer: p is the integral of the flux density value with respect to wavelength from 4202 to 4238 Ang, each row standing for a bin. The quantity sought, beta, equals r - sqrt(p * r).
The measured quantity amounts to -71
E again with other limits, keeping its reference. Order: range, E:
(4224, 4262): 4228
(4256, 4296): 4264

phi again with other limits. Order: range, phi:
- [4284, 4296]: 3.72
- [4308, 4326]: 4.12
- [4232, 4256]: 4.30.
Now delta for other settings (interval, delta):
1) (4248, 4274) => 0.0020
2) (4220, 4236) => 0.0017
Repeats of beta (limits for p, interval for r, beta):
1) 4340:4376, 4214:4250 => -79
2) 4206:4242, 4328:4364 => -75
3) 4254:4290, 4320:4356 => -77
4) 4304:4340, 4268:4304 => -78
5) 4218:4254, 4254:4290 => -70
